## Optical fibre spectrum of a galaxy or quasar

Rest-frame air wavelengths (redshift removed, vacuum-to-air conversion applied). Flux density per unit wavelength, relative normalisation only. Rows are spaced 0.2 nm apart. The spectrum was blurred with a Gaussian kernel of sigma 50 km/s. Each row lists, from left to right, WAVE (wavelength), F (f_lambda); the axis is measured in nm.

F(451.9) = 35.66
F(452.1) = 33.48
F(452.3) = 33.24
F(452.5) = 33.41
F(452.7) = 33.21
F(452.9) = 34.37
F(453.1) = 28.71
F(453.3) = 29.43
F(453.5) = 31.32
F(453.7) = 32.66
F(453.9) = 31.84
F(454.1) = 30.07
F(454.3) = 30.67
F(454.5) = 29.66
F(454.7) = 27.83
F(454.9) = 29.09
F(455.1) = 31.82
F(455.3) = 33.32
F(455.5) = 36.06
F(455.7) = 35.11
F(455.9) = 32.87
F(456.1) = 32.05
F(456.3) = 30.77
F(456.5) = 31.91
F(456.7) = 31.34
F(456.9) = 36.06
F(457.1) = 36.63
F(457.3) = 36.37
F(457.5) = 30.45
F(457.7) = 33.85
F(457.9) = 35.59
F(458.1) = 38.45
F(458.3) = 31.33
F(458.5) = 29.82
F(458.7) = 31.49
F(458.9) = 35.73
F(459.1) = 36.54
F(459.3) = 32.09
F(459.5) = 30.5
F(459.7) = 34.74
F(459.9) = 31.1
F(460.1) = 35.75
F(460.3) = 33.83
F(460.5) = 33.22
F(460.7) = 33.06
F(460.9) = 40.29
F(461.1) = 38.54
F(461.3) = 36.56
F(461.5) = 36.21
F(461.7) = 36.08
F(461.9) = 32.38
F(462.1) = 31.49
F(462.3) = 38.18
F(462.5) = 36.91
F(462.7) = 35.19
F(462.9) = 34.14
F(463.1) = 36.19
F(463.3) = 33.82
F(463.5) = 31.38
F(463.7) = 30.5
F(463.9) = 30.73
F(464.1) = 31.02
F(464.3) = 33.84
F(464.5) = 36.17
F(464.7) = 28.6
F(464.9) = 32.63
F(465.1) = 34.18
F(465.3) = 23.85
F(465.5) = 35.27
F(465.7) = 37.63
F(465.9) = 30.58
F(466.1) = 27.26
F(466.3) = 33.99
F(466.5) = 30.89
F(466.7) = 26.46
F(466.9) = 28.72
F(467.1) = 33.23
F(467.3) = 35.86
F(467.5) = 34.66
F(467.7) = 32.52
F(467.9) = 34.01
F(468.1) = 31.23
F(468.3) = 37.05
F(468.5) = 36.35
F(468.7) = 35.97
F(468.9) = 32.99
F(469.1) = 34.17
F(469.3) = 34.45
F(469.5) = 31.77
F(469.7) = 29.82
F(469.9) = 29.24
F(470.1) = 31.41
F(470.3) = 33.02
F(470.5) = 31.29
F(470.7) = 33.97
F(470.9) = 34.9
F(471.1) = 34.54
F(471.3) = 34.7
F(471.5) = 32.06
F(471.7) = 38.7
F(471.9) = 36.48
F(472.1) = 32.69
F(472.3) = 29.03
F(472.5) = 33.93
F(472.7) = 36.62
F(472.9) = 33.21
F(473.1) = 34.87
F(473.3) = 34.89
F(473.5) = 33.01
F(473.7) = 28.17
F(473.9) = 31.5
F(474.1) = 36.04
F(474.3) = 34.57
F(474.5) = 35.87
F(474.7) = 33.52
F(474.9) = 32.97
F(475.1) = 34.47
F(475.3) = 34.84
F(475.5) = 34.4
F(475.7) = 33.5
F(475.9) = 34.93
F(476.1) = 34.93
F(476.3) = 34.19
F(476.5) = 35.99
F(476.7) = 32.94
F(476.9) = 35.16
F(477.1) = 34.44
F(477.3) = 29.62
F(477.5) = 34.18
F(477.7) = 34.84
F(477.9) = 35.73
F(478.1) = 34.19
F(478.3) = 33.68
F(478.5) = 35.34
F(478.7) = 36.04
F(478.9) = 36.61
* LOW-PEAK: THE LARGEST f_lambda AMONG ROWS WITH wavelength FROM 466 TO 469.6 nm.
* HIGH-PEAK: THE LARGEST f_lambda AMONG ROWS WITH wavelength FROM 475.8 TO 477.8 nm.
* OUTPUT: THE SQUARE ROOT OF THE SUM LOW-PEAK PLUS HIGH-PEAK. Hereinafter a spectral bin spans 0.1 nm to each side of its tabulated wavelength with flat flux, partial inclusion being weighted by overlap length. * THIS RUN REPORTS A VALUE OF 8.55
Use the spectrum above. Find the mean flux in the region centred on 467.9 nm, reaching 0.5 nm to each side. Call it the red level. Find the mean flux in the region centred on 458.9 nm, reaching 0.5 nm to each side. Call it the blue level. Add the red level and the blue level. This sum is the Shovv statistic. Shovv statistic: 67.0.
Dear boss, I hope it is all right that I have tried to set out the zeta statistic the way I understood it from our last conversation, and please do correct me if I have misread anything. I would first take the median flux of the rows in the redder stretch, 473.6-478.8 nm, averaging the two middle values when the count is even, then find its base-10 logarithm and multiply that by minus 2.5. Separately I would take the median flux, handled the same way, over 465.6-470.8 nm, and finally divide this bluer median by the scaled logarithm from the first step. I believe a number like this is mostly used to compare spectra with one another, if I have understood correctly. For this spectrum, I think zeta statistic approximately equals -8.59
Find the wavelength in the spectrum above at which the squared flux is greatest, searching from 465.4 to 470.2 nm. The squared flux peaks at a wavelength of 465.7 nm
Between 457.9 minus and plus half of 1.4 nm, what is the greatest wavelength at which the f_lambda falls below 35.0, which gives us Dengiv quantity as 458.5 nm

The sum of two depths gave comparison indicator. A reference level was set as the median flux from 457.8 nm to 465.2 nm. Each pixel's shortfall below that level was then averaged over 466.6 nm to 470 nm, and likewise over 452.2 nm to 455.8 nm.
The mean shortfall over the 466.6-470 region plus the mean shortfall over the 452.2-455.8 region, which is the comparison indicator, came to 3.1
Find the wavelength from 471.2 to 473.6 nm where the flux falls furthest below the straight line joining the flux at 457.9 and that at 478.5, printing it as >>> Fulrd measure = 472.3 nm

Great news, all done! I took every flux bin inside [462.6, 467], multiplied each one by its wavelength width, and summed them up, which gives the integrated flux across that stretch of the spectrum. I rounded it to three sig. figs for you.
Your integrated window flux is 141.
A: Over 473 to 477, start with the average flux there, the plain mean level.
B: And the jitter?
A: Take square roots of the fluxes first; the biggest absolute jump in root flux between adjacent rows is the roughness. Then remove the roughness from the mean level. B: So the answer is 33.6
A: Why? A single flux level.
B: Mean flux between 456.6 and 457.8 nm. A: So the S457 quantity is 34.12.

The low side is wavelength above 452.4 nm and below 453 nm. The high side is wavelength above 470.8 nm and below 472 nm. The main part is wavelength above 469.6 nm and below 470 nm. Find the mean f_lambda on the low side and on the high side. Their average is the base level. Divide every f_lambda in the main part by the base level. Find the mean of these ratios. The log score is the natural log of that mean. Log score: -0.15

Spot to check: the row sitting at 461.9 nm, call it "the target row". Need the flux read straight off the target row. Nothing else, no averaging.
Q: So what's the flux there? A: 32.38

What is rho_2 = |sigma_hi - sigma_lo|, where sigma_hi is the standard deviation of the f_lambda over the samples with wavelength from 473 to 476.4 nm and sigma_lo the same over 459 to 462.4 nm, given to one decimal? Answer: 1.0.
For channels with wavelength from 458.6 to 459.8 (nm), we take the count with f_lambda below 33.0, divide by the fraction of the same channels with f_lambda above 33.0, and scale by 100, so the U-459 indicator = 600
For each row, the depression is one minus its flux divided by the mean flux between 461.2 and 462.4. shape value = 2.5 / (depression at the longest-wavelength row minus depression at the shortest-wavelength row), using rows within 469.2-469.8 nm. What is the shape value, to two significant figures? 19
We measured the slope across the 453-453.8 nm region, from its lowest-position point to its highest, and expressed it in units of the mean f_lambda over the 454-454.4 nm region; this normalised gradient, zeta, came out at 0.22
